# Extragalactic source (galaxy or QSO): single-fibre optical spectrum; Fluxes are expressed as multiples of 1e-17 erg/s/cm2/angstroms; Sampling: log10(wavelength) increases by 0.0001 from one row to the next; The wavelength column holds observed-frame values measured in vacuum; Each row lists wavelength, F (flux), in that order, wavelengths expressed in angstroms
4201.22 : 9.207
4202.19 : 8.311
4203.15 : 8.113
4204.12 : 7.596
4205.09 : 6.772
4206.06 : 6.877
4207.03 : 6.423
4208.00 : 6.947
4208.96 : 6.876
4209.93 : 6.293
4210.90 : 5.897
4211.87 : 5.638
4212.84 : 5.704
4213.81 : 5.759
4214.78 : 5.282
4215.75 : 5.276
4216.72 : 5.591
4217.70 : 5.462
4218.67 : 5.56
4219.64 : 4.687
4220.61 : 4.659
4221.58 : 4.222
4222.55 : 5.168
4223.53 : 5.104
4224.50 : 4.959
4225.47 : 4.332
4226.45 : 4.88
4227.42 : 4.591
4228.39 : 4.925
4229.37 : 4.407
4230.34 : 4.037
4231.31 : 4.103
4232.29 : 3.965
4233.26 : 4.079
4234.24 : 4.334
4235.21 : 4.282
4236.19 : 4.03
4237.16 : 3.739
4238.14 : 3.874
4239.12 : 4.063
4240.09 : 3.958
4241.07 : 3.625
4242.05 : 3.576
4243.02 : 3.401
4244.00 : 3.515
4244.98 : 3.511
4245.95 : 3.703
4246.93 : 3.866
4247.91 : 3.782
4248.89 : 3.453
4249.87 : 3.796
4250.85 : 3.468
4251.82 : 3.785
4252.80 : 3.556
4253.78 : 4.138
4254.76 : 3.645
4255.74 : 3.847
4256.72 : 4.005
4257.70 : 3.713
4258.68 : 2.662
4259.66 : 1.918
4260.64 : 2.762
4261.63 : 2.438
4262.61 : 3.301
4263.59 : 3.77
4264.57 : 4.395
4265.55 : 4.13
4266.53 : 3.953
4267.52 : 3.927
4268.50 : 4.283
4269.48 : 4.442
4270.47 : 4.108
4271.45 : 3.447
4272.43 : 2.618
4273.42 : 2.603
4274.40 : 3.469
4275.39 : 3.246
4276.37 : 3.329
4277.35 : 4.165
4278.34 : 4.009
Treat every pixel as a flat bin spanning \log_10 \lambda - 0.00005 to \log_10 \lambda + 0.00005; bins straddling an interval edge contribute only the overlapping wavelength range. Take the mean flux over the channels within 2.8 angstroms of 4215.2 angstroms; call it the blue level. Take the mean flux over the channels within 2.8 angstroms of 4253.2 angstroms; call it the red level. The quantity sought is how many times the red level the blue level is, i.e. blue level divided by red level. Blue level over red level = 1.47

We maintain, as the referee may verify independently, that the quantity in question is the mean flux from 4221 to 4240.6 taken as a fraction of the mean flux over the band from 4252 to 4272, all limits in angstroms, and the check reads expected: 1.20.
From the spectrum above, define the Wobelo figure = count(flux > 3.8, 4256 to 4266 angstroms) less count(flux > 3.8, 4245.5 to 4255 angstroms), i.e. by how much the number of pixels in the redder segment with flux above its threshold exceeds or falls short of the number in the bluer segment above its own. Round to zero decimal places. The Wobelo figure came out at 1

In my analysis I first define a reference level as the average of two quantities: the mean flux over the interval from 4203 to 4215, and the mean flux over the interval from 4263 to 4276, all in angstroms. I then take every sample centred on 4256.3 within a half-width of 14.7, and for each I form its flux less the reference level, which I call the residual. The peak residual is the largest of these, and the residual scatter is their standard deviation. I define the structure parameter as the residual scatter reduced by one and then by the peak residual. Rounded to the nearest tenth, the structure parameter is 0.2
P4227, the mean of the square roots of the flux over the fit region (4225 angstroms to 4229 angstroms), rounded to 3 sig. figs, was 2.16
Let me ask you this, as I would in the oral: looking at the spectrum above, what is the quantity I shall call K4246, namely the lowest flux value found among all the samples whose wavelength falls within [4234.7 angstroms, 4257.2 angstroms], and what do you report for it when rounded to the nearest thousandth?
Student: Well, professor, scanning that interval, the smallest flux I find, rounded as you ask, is 3.401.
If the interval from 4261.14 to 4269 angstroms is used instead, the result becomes 2.438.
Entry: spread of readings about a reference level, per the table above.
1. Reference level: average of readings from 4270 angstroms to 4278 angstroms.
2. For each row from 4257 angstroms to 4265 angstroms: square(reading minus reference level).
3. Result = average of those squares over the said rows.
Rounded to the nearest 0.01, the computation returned 0.65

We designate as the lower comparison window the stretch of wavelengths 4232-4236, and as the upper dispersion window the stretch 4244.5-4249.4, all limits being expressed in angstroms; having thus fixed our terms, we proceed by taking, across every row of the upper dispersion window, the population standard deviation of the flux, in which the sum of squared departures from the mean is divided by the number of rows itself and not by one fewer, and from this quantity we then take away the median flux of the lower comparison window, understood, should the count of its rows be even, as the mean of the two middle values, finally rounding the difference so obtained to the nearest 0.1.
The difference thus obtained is -4.0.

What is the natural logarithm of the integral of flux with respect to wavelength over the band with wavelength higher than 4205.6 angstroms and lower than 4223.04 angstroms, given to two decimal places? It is 4.60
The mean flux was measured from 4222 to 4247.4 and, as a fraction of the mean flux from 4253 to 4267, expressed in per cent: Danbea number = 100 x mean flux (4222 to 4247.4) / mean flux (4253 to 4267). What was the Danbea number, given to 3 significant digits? 119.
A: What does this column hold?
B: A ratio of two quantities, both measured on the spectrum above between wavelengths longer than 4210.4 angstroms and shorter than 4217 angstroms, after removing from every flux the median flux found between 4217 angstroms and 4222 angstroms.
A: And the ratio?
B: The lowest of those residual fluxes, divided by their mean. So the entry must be 0.65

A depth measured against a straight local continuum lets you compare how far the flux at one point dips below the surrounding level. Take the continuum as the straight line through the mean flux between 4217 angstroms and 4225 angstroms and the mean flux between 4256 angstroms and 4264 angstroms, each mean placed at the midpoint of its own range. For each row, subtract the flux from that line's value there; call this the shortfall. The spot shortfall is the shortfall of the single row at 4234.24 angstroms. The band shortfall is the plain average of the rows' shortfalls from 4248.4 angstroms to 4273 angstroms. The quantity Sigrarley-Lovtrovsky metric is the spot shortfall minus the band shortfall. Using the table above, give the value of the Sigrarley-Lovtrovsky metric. 0.54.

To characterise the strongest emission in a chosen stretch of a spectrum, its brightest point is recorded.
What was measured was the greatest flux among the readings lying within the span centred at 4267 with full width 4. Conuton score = 4.283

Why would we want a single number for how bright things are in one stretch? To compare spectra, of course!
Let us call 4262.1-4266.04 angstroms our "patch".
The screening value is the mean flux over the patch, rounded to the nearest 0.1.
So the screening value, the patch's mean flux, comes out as 3.9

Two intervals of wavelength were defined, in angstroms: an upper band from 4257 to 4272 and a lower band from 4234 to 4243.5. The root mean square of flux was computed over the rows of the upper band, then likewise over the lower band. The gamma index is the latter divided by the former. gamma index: 1.07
